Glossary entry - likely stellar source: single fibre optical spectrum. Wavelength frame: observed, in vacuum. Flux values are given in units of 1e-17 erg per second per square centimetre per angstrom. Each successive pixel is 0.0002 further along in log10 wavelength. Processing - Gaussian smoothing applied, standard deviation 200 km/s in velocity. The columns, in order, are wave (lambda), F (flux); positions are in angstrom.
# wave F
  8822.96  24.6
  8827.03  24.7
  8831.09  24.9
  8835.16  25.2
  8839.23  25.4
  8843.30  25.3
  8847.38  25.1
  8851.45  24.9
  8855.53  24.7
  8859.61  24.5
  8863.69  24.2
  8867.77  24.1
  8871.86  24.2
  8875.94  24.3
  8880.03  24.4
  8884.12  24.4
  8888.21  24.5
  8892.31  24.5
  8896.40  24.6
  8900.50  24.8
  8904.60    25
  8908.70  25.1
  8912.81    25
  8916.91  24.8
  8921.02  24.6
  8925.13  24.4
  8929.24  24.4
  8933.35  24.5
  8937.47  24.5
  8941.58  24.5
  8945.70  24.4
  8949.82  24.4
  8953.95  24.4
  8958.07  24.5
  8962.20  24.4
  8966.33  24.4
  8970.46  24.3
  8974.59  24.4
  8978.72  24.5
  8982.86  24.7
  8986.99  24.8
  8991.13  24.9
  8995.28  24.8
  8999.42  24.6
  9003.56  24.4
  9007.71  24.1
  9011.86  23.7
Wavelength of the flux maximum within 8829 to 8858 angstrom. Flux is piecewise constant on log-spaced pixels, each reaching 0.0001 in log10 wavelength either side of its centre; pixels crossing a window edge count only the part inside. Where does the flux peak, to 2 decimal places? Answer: 8839.23 angstrom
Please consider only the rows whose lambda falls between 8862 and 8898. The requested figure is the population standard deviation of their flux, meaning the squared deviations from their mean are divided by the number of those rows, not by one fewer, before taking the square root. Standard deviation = 0.16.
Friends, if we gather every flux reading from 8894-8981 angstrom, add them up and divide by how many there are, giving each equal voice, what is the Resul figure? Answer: 24.57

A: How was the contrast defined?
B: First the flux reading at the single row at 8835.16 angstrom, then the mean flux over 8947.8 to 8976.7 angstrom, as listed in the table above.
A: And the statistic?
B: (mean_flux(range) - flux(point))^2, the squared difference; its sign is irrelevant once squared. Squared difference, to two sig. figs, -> 0.64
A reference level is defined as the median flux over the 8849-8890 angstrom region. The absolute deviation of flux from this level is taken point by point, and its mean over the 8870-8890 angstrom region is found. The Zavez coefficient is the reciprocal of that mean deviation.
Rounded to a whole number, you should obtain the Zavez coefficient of 13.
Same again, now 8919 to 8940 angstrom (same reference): 12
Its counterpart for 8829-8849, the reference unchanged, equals 1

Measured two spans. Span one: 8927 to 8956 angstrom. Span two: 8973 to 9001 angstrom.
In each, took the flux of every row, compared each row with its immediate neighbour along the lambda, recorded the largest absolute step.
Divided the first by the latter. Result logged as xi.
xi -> 0.5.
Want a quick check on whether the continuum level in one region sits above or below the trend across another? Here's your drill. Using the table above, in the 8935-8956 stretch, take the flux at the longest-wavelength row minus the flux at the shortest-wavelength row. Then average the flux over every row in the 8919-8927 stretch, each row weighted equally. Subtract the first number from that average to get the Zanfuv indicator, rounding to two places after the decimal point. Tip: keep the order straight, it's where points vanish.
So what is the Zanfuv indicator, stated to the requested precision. 24.60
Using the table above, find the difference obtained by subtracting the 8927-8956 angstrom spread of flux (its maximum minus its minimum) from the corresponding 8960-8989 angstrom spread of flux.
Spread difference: 0.4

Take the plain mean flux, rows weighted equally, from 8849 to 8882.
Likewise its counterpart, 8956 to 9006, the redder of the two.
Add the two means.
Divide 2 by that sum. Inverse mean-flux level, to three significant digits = 0.0408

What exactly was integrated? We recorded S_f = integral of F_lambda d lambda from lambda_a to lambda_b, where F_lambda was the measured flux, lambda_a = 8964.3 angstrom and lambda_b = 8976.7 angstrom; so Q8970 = 302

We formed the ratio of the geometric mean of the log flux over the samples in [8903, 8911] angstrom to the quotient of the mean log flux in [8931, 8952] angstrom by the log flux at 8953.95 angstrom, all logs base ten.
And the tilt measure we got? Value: 1.398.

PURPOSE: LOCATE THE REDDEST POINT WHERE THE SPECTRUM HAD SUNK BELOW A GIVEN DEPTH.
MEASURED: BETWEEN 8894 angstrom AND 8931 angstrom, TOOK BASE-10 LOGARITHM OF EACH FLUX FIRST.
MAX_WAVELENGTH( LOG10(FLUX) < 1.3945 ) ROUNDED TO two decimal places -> 8929.24 angstrom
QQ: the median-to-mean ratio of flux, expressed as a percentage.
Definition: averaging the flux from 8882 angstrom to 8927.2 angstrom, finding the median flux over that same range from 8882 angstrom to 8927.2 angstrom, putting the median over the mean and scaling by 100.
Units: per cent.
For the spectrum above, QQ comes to 99.6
